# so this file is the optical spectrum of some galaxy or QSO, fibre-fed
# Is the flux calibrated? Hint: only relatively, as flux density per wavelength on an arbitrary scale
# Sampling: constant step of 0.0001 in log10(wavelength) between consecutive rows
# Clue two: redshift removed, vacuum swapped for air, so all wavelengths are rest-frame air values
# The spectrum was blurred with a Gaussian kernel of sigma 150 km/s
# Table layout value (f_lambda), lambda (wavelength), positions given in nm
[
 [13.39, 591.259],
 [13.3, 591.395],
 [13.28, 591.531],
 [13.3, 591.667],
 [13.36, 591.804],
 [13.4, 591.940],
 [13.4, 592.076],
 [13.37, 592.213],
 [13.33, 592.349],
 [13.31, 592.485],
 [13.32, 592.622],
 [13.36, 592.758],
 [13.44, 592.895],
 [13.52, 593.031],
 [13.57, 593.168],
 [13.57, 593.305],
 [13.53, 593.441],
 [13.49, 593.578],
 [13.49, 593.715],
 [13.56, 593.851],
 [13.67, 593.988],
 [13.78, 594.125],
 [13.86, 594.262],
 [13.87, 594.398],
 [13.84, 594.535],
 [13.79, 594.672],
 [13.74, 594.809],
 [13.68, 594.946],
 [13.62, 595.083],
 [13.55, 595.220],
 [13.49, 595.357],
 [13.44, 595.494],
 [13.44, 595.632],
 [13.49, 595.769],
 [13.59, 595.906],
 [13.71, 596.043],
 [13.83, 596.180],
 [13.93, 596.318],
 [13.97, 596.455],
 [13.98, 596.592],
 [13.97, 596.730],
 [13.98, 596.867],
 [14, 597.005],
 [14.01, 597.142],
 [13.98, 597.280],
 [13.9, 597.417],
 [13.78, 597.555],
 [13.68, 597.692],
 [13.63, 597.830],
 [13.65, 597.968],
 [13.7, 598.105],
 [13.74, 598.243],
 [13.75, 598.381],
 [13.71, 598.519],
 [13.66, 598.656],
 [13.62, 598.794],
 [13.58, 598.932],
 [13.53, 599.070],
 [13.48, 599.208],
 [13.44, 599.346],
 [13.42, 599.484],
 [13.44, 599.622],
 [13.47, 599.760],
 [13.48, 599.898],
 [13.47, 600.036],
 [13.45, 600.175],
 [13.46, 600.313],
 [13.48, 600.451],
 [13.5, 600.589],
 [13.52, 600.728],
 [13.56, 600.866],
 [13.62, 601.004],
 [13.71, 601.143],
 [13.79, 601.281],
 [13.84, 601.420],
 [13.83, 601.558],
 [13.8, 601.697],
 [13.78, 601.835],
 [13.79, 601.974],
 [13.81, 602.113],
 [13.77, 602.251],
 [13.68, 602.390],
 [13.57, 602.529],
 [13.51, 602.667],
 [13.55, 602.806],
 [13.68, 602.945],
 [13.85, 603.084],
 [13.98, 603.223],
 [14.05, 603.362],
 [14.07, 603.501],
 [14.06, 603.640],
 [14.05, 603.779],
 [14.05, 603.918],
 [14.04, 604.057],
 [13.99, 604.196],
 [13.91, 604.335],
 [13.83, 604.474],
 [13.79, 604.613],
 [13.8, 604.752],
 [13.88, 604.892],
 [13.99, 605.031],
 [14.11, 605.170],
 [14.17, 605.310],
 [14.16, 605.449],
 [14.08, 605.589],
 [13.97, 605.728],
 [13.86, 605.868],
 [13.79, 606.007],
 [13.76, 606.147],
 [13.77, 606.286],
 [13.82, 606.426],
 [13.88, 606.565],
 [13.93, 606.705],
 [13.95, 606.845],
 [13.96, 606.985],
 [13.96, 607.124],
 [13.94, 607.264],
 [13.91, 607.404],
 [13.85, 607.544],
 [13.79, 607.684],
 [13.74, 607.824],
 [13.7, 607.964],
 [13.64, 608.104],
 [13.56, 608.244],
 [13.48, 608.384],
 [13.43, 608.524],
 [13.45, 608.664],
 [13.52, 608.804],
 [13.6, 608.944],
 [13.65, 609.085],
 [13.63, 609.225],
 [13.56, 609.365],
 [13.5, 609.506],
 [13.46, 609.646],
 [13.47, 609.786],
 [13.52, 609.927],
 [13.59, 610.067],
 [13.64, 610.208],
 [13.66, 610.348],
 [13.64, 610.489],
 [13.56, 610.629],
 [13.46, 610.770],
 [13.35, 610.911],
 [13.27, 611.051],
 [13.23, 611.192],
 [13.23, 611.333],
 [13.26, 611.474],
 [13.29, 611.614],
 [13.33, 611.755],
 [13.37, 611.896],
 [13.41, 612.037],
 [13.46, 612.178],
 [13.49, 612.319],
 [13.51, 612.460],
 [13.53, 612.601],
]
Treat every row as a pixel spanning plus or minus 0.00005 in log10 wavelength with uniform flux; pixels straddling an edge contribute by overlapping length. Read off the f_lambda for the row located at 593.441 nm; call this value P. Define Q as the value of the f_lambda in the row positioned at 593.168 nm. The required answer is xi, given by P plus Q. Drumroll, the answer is 27.1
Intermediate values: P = 13.53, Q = 13.57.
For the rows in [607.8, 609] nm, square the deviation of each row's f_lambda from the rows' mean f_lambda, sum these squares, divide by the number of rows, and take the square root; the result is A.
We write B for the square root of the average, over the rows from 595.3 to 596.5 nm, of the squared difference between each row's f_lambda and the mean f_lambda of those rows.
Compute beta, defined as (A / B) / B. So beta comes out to 3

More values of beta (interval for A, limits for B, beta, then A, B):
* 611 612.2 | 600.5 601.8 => 5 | 0.077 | 0.13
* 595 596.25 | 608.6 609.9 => 24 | 0.123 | 0.07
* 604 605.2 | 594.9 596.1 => 12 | 0.106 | 0.09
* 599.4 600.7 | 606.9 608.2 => 2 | 0.023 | 0.11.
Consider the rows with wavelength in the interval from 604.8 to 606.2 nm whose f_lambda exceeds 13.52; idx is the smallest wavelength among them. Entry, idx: 604.892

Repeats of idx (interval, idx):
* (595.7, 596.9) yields 595.906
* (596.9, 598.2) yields 597.005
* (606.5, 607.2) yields 606.565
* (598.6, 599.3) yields 598.656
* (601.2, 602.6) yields 601.281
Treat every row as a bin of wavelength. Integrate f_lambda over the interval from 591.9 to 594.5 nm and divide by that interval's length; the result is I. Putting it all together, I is 13.5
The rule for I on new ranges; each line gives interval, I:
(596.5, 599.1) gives 13.8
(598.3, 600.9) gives 13.5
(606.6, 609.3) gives 13.7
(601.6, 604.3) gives 13.8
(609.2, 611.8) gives 13.5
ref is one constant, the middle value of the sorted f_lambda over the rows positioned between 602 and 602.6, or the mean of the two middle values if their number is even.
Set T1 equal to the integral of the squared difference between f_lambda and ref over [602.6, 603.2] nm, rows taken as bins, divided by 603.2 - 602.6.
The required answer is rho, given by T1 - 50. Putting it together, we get -50.0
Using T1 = 0.03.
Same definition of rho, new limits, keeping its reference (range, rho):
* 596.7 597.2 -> -49.9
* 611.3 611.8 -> -49.8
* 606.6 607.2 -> -50.0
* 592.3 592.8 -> -49.8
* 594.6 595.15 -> -50.0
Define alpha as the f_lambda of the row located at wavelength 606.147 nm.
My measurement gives 13.76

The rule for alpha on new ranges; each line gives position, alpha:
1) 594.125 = 13.78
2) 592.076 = 13.4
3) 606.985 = 13.96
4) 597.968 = 13.65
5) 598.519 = 13.71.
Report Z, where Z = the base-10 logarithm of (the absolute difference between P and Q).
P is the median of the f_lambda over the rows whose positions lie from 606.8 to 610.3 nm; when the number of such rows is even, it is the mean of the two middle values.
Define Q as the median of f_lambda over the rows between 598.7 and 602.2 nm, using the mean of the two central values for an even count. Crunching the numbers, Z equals -1.0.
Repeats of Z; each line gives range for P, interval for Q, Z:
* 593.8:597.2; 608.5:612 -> -0.5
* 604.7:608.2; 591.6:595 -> -0.4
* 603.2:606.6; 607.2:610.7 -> -0.4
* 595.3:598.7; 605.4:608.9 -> -1.1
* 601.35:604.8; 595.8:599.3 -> -1.0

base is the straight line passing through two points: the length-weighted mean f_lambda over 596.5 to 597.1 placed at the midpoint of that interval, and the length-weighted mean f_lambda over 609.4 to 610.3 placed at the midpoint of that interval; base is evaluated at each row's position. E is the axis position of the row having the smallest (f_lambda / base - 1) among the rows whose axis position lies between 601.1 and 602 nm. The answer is 601.143 nm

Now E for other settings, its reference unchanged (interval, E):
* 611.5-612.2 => 611.614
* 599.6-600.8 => 599.622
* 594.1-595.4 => 595.357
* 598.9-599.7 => 599.484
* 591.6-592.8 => 591.667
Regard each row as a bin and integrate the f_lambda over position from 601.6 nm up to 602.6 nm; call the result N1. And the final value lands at 13.7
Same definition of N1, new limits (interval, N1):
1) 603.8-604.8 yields 13.9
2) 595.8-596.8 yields 13.8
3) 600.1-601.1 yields 13.5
